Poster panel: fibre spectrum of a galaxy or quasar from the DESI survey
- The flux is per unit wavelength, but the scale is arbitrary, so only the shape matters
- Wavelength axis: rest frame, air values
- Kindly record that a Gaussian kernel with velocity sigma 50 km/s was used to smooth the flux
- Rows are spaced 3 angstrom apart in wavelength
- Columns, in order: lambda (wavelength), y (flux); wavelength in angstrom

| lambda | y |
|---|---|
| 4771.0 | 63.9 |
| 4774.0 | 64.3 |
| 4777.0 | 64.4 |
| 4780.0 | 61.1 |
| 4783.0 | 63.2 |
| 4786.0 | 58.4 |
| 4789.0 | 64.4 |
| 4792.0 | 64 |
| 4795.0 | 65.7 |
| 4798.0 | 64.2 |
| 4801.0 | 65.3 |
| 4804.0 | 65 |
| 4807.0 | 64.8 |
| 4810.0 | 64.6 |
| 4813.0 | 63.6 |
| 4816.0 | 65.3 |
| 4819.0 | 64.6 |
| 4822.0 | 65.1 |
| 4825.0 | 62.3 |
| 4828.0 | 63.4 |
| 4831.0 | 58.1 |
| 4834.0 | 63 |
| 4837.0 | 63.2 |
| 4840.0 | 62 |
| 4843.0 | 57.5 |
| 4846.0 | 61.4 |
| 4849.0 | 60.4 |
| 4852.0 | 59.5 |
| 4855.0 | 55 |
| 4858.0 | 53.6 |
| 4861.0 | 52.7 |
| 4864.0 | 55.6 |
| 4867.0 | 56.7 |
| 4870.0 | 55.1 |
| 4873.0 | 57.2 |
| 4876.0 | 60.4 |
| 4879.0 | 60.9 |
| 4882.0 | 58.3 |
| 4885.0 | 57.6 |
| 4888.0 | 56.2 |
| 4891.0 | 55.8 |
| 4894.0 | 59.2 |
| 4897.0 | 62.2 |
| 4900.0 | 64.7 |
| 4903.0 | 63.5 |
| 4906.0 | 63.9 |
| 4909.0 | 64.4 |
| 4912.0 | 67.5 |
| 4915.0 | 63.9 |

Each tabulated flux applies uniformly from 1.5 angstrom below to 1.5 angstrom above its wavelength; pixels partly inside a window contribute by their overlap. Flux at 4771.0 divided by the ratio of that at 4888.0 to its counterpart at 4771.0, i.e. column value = 72.7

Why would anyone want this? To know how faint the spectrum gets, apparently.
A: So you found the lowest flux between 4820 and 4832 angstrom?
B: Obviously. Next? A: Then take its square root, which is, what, 7.62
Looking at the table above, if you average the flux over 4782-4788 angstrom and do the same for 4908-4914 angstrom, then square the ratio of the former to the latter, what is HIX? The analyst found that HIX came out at 0.85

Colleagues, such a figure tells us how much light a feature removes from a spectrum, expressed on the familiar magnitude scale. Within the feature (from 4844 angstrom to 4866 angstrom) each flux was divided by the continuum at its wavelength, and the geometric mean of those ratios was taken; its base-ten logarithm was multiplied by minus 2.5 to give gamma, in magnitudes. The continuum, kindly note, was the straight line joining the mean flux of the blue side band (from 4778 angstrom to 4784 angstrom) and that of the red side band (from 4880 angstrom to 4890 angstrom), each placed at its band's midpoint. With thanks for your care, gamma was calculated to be 0.04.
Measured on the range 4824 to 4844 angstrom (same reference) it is -0.03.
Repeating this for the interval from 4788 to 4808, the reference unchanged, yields -0.06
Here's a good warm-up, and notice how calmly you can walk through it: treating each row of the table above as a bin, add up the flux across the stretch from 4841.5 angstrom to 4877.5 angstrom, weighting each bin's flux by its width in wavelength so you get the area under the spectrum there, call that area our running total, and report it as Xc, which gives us 2055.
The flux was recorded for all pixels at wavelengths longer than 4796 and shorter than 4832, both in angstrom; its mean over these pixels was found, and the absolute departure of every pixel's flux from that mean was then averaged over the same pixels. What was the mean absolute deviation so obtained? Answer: 1.3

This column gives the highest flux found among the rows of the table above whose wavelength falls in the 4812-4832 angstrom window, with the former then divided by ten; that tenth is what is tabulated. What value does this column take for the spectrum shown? 6.53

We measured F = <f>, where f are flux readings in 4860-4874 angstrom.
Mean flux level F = 55.5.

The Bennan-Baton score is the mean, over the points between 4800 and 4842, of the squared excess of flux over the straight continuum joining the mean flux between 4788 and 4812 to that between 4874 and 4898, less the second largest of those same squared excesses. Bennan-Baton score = -1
